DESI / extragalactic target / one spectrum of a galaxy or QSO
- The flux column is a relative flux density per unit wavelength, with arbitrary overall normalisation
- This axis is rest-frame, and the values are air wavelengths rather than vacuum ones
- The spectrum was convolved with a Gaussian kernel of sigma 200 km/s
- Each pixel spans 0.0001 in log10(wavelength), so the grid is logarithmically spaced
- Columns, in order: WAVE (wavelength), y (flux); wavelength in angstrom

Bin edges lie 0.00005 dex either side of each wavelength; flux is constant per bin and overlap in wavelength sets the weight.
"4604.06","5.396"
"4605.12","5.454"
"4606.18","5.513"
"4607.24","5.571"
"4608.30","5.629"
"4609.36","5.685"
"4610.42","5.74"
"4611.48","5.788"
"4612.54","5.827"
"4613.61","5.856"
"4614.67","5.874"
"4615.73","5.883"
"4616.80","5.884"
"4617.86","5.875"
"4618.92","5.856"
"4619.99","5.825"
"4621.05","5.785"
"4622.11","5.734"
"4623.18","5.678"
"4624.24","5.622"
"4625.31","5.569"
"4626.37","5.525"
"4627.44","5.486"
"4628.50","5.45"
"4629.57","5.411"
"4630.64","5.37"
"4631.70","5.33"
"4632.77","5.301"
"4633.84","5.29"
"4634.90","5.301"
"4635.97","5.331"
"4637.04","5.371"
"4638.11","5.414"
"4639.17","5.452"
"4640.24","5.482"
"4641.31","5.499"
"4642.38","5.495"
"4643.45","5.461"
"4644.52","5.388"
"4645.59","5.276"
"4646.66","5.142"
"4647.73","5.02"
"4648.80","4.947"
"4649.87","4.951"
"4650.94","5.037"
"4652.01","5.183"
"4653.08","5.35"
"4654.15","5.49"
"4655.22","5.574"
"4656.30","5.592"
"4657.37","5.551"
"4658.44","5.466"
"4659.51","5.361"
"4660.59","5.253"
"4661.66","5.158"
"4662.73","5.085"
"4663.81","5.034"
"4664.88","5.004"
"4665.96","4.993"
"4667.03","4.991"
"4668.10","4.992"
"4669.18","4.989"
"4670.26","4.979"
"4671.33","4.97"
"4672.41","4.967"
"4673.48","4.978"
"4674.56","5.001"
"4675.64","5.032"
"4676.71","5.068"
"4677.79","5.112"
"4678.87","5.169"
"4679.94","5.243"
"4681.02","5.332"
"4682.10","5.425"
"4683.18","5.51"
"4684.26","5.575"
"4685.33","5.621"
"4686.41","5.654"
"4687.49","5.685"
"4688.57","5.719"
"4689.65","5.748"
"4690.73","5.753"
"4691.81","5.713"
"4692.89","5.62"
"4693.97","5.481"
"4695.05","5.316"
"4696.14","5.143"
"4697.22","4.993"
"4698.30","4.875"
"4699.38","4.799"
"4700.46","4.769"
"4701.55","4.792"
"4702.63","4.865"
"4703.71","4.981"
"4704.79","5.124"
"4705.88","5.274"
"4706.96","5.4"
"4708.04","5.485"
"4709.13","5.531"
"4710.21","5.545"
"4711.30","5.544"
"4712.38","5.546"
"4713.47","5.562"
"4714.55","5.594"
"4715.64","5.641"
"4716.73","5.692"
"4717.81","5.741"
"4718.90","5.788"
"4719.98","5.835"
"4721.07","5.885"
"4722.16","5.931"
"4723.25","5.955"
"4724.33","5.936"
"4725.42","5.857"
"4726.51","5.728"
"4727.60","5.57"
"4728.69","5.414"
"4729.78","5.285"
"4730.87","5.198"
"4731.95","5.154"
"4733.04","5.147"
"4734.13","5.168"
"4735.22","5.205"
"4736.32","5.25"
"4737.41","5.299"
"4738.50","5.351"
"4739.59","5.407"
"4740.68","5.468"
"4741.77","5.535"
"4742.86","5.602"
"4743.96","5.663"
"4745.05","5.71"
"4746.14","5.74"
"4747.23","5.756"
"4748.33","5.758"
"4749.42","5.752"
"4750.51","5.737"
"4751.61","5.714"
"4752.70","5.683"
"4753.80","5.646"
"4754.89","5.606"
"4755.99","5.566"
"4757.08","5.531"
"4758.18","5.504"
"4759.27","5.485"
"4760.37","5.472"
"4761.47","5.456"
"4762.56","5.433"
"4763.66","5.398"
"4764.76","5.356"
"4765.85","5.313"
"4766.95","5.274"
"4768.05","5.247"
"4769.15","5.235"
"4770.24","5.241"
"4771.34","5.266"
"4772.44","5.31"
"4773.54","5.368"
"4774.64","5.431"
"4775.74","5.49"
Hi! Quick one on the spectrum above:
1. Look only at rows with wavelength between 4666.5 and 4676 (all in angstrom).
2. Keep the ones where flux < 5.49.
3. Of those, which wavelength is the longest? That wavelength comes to 4675.64 angstrom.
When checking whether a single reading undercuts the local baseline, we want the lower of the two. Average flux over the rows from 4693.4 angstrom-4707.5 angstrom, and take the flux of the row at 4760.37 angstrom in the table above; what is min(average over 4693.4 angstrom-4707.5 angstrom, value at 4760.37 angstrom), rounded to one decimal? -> 5.1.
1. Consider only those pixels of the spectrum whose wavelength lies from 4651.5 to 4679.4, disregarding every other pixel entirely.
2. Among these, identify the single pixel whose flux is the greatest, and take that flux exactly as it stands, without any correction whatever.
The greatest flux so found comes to 5.592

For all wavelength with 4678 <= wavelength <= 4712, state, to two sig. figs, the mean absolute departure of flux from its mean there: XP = 0.27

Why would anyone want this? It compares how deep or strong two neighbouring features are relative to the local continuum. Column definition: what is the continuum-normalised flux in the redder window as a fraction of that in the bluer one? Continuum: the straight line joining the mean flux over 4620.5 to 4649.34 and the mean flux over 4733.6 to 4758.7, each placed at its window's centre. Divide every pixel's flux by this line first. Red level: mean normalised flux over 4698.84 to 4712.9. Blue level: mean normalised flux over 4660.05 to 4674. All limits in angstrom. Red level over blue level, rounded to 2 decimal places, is 1.03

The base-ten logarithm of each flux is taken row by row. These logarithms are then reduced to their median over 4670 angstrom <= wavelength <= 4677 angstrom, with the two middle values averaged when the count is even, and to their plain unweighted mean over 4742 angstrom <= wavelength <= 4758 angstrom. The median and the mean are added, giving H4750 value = 1.45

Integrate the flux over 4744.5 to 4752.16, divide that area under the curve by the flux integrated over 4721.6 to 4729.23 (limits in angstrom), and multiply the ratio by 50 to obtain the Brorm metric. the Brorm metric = 50.0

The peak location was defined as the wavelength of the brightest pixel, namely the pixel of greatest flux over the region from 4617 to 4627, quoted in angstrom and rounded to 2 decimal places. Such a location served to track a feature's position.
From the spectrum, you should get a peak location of 4617.86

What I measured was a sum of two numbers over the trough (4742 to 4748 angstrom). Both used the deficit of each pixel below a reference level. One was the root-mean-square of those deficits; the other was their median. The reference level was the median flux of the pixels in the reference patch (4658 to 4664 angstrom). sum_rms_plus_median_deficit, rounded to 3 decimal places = -0.013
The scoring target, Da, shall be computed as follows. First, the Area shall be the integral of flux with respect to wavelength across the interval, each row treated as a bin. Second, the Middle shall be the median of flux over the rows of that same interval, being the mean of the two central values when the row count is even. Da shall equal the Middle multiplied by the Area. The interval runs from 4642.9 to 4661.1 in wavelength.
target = 516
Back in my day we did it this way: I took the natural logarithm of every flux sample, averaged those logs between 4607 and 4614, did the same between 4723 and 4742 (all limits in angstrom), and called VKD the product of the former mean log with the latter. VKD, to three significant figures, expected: 2.95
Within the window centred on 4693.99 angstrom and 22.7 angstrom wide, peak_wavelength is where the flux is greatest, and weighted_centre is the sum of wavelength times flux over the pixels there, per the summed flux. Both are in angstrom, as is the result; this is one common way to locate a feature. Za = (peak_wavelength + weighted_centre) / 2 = 4692.2 angstrom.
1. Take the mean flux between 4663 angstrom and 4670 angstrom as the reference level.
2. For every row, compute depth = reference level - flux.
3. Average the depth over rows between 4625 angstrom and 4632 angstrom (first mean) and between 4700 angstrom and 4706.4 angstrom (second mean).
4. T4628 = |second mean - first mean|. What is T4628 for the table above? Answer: 0.48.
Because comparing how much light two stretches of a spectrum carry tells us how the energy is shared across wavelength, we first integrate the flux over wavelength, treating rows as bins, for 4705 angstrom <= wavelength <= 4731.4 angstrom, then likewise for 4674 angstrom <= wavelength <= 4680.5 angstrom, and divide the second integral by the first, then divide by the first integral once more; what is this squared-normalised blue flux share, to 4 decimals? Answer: 0.0015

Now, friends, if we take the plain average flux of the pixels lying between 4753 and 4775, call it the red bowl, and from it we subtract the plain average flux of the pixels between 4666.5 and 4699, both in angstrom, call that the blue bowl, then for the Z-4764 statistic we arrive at 0.12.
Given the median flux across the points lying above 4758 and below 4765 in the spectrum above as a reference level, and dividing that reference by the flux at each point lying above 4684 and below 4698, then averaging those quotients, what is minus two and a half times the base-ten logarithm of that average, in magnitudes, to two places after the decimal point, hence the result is 0.01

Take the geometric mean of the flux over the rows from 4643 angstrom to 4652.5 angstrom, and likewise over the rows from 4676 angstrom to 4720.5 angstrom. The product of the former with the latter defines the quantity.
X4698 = 27.8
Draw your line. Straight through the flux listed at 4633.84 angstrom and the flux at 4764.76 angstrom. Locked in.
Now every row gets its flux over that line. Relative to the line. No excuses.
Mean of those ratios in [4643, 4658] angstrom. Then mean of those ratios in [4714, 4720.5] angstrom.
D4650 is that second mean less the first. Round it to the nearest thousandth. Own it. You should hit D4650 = 0.075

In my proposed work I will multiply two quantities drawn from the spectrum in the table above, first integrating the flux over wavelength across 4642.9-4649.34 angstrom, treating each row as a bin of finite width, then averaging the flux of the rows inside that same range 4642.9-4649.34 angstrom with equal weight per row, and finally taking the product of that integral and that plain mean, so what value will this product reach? 174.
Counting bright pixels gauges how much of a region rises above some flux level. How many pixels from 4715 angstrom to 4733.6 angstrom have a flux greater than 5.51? 12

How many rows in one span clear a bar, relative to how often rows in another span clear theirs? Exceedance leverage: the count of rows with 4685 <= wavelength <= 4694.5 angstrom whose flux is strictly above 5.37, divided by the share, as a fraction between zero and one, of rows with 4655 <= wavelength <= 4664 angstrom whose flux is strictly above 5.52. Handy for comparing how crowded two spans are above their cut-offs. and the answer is 27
